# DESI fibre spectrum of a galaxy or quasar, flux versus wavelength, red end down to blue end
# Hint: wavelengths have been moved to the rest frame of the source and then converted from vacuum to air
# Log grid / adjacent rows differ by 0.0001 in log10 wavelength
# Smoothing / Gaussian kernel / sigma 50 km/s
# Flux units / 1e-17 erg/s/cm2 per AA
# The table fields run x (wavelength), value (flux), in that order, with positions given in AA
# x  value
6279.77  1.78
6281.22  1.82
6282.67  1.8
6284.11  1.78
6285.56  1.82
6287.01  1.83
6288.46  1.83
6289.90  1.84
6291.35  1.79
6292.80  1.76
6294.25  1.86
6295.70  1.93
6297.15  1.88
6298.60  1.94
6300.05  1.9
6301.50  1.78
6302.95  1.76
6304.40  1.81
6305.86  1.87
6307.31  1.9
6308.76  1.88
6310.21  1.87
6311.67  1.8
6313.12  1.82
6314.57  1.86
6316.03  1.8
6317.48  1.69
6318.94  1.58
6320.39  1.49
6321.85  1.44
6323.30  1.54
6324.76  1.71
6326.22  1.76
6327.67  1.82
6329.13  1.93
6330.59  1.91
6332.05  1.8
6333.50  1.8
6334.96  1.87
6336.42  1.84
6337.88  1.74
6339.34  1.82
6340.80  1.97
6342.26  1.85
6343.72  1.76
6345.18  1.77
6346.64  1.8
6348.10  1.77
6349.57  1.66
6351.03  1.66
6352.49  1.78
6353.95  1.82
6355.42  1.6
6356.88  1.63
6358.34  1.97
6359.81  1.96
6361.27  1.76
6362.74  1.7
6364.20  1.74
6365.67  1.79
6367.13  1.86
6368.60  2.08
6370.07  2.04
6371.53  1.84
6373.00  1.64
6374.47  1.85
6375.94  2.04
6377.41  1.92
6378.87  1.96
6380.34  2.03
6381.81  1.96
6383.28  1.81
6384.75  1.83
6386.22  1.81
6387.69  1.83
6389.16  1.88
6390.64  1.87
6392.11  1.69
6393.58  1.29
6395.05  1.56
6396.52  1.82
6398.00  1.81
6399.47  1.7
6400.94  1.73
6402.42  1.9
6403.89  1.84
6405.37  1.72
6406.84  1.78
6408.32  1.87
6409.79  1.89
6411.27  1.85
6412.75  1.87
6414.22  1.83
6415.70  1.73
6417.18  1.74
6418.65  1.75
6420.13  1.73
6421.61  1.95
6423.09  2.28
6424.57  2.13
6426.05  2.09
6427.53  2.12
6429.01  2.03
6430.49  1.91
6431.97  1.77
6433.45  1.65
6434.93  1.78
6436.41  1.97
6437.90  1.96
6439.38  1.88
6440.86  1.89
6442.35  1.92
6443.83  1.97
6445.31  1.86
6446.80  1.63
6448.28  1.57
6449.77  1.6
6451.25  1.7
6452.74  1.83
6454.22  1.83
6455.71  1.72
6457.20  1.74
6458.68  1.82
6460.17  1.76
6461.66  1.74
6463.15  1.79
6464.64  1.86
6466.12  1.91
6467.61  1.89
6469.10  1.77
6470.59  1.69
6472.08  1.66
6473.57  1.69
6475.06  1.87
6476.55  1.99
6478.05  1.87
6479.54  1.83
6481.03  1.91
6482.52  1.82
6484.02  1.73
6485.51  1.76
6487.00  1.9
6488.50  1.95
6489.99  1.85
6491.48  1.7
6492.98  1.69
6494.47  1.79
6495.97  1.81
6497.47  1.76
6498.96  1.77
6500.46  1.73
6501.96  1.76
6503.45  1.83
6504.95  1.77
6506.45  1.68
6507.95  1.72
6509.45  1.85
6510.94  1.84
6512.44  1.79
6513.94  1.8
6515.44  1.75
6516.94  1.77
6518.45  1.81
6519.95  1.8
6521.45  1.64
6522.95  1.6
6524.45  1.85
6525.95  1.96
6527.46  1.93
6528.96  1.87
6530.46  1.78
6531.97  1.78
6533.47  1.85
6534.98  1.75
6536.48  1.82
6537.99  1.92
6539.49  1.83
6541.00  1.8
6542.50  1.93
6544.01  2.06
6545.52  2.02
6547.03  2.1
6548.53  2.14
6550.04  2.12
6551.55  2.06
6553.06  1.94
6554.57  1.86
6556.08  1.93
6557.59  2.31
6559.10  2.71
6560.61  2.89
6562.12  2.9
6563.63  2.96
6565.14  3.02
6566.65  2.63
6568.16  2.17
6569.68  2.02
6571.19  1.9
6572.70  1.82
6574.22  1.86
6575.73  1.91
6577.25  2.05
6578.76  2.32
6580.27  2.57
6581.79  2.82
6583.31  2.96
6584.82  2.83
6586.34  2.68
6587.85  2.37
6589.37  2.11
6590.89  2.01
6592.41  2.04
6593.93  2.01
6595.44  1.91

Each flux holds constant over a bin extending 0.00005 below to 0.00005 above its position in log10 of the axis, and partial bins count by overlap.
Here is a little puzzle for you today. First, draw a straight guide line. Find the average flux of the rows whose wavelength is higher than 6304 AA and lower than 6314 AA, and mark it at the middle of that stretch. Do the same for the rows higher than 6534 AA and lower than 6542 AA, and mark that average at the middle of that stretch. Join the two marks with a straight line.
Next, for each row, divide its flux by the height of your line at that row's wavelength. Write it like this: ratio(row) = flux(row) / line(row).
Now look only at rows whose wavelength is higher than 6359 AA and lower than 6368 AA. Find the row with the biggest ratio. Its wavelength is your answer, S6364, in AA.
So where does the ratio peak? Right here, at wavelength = 6359.81 AA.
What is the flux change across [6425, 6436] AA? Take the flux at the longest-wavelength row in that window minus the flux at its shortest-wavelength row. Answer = -0.31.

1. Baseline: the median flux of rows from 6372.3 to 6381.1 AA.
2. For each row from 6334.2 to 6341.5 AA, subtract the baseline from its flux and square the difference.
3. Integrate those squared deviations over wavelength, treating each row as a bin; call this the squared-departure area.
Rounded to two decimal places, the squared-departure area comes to 0.10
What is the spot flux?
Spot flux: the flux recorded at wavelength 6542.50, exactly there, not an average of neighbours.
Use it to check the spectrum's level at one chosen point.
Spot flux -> 1.93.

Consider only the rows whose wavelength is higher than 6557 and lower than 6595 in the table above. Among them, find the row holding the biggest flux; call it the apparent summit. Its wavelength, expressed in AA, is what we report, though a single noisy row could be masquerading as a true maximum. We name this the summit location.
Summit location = 6565.14 AA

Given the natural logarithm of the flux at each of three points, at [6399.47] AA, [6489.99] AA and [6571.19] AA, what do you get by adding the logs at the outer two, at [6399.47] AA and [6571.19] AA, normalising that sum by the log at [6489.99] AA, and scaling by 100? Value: 191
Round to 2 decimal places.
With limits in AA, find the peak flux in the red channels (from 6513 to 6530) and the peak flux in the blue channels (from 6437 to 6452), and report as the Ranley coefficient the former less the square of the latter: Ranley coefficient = -1.92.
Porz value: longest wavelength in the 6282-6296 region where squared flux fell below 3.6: 6294.25 AA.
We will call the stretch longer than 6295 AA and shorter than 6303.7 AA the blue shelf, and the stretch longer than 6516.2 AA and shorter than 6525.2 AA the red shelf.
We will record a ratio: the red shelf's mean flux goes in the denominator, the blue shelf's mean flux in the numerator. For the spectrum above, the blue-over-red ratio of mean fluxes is 1.07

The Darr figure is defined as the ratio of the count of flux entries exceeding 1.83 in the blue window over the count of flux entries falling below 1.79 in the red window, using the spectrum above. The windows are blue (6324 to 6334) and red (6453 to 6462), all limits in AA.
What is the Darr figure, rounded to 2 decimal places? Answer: 0.50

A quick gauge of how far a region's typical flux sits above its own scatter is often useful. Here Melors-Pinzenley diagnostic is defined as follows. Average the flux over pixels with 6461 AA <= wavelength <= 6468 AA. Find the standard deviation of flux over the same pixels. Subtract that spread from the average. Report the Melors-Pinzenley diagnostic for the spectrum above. 1.77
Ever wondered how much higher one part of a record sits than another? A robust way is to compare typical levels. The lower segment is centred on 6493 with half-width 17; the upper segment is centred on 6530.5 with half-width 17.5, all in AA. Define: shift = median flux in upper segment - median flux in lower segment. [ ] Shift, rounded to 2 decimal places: 0.03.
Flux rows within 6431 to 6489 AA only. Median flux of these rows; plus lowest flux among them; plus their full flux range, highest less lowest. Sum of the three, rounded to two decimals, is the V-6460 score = 3.81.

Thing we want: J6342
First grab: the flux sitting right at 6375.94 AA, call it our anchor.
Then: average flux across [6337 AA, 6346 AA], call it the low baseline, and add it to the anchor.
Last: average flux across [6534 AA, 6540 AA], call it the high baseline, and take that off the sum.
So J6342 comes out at 2.0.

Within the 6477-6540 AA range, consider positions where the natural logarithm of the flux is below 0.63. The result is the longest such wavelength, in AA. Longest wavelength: 6539.49 AA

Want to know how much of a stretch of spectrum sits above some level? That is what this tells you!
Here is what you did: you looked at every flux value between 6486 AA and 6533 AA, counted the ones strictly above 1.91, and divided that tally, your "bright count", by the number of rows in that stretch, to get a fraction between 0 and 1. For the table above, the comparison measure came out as 0.097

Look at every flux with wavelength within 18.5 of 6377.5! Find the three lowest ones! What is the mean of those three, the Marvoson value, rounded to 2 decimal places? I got 1.50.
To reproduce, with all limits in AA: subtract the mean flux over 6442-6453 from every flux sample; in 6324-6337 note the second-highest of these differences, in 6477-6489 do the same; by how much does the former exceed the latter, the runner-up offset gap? 0.00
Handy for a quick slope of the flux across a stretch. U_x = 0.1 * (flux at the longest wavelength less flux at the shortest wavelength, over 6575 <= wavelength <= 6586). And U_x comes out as 0.092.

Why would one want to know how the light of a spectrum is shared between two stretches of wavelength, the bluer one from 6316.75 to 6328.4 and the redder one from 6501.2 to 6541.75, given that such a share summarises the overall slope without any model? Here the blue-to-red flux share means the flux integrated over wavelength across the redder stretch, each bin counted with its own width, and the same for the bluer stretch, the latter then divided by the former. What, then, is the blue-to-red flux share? 0.26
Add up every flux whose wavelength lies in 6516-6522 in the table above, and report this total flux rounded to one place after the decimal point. 7.0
